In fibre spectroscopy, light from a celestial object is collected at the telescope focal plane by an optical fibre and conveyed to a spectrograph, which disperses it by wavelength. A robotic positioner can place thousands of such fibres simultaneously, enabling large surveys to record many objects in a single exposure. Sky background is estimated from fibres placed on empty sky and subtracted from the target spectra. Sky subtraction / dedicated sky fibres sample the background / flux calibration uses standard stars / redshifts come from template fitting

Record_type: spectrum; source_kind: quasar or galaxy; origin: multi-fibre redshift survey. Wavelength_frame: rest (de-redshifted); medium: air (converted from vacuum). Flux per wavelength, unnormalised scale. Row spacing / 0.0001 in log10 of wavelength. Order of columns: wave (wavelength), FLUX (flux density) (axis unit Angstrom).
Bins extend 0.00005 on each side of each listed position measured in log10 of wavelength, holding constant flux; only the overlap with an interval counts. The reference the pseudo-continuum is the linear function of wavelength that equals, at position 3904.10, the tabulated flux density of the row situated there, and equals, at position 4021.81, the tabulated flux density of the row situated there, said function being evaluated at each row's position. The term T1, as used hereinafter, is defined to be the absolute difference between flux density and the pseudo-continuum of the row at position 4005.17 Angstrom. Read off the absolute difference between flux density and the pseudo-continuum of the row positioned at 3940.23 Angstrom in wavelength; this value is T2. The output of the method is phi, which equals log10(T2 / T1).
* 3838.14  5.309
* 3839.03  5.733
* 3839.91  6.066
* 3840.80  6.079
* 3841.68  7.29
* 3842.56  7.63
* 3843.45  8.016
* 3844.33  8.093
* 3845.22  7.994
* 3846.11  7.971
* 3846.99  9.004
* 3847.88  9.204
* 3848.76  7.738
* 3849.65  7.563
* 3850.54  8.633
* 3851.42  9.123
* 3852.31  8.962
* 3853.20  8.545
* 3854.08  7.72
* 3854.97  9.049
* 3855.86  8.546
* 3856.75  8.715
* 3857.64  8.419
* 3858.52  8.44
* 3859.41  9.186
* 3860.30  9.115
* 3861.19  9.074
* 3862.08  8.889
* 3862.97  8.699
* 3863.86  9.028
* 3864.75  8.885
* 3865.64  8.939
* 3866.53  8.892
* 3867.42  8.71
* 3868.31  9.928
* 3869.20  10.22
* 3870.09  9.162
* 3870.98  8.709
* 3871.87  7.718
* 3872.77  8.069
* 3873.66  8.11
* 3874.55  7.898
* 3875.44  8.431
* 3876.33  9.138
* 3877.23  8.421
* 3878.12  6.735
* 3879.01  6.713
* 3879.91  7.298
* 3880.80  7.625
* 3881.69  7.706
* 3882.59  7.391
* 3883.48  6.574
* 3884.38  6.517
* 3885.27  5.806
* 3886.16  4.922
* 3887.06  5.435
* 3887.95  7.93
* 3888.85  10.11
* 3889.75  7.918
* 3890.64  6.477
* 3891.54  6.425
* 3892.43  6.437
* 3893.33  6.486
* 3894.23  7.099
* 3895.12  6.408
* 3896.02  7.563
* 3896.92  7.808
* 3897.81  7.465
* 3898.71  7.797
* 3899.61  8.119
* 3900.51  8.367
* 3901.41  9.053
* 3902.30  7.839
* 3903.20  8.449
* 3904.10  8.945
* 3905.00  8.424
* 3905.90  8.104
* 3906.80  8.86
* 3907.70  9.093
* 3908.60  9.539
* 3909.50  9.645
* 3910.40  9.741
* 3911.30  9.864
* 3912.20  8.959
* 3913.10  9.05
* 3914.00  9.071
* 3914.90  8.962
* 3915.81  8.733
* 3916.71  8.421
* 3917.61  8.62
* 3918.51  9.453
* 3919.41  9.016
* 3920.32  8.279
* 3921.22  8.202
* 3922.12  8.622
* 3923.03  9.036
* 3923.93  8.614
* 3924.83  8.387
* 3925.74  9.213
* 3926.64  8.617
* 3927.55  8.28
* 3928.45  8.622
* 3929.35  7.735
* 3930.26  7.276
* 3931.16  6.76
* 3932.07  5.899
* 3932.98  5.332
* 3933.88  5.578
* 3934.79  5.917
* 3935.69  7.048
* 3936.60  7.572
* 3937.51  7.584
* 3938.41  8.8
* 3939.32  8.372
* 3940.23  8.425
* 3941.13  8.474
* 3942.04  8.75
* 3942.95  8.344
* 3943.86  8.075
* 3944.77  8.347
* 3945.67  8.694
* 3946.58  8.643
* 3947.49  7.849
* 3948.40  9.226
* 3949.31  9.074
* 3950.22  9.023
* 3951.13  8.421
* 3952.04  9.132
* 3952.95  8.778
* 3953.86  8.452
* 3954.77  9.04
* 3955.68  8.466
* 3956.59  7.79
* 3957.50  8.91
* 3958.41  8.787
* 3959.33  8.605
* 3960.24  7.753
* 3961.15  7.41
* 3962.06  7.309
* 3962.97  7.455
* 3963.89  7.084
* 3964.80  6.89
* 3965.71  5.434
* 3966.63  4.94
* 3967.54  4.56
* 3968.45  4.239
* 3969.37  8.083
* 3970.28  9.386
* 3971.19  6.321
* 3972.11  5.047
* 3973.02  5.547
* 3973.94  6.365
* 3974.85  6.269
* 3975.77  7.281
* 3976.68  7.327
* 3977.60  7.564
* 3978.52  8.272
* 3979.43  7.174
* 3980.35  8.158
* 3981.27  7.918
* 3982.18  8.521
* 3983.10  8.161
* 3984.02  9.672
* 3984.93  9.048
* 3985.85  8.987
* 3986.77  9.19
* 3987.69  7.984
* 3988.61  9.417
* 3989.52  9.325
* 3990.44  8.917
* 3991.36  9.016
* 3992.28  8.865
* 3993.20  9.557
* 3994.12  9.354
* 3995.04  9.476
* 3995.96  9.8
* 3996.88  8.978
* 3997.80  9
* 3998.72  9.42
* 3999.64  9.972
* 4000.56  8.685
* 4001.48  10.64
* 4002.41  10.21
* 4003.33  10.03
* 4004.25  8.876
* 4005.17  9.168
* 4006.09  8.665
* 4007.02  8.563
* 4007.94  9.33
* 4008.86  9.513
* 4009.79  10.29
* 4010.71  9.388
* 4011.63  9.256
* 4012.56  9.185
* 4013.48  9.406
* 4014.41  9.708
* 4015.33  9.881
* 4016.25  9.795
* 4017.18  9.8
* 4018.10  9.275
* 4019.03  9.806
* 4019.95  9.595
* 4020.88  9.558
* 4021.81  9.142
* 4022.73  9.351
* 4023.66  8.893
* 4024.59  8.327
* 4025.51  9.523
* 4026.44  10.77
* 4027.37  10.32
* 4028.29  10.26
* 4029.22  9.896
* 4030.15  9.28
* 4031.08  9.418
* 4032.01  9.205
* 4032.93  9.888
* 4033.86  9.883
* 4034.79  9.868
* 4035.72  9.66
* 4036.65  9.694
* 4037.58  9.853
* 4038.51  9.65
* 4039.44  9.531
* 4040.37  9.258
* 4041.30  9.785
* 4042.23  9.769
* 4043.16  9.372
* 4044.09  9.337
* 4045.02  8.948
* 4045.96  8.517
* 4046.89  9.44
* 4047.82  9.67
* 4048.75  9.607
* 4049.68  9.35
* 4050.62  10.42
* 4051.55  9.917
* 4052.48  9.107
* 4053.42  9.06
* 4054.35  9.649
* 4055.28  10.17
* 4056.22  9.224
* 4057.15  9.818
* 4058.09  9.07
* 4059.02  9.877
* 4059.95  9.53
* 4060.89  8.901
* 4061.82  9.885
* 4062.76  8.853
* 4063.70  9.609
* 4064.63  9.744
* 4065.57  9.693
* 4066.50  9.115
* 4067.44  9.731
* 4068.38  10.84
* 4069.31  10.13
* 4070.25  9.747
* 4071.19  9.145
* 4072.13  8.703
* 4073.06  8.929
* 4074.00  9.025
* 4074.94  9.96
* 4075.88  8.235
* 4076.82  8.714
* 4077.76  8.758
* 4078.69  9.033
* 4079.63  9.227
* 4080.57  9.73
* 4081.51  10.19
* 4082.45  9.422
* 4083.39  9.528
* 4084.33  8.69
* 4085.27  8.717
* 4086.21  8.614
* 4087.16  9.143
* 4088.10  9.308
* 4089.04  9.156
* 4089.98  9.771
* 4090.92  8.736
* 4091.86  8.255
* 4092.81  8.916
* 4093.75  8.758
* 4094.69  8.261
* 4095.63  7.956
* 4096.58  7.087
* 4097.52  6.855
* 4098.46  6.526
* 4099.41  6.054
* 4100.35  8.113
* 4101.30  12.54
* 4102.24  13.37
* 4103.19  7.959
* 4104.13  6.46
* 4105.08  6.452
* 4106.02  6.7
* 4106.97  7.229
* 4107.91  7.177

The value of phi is 1.0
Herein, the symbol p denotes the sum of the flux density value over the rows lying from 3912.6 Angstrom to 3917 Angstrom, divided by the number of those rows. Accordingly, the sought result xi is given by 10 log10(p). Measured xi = 9.5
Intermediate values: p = 8.8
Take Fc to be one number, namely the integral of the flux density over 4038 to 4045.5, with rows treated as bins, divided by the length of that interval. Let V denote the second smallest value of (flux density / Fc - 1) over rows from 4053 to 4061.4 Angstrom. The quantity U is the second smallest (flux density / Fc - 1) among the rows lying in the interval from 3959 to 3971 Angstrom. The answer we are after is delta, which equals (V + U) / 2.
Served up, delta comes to -0.3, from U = -0.52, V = -0.04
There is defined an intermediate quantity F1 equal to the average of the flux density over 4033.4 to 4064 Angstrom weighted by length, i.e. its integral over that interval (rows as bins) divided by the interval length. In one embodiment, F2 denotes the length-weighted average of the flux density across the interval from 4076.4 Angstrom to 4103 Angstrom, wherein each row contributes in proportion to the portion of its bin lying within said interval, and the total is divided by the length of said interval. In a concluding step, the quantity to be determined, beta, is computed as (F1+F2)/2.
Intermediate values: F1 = 9.5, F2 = 8.90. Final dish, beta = 9.2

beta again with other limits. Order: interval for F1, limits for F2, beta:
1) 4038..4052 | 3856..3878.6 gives 9.1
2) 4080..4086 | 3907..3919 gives 9.3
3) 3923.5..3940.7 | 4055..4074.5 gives 8.5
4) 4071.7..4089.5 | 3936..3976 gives 8.4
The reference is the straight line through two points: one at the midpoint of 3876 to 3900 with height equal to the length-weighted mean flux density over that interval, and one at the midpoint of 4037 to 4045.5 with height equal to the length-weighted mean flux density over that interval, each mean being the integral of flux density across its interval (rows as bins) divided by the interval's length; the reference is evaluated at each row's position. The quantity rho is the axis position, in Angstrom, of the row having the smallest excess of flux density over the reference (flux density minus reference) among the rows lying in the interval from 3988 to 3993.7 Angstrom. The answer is 3992.28 Angstrom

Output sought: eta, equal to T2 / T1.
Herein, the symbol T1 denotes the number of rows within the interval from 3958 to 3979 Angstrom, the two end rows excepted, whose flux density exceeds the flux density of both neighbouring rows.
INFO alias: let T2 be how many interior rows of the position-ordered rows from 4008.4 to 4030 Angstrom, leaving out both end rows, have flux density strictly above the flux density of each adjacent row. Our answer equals 2.00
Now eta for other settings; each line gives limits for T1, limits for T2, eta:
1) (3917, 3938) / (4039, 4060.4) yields 1.50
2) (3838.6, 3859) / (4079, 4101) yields 1.20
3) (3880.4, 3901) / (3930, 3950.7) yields 1.00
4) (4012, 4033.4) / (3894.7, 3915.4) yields 0.83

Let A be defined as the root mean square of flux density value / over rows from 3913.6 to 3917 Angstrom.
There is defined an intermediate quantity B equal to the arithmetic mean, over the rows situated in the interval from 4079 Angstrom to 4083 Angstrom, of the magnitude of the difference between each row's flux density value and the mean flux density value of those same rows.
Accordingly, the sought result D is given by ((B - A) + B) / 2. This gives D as -4.1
